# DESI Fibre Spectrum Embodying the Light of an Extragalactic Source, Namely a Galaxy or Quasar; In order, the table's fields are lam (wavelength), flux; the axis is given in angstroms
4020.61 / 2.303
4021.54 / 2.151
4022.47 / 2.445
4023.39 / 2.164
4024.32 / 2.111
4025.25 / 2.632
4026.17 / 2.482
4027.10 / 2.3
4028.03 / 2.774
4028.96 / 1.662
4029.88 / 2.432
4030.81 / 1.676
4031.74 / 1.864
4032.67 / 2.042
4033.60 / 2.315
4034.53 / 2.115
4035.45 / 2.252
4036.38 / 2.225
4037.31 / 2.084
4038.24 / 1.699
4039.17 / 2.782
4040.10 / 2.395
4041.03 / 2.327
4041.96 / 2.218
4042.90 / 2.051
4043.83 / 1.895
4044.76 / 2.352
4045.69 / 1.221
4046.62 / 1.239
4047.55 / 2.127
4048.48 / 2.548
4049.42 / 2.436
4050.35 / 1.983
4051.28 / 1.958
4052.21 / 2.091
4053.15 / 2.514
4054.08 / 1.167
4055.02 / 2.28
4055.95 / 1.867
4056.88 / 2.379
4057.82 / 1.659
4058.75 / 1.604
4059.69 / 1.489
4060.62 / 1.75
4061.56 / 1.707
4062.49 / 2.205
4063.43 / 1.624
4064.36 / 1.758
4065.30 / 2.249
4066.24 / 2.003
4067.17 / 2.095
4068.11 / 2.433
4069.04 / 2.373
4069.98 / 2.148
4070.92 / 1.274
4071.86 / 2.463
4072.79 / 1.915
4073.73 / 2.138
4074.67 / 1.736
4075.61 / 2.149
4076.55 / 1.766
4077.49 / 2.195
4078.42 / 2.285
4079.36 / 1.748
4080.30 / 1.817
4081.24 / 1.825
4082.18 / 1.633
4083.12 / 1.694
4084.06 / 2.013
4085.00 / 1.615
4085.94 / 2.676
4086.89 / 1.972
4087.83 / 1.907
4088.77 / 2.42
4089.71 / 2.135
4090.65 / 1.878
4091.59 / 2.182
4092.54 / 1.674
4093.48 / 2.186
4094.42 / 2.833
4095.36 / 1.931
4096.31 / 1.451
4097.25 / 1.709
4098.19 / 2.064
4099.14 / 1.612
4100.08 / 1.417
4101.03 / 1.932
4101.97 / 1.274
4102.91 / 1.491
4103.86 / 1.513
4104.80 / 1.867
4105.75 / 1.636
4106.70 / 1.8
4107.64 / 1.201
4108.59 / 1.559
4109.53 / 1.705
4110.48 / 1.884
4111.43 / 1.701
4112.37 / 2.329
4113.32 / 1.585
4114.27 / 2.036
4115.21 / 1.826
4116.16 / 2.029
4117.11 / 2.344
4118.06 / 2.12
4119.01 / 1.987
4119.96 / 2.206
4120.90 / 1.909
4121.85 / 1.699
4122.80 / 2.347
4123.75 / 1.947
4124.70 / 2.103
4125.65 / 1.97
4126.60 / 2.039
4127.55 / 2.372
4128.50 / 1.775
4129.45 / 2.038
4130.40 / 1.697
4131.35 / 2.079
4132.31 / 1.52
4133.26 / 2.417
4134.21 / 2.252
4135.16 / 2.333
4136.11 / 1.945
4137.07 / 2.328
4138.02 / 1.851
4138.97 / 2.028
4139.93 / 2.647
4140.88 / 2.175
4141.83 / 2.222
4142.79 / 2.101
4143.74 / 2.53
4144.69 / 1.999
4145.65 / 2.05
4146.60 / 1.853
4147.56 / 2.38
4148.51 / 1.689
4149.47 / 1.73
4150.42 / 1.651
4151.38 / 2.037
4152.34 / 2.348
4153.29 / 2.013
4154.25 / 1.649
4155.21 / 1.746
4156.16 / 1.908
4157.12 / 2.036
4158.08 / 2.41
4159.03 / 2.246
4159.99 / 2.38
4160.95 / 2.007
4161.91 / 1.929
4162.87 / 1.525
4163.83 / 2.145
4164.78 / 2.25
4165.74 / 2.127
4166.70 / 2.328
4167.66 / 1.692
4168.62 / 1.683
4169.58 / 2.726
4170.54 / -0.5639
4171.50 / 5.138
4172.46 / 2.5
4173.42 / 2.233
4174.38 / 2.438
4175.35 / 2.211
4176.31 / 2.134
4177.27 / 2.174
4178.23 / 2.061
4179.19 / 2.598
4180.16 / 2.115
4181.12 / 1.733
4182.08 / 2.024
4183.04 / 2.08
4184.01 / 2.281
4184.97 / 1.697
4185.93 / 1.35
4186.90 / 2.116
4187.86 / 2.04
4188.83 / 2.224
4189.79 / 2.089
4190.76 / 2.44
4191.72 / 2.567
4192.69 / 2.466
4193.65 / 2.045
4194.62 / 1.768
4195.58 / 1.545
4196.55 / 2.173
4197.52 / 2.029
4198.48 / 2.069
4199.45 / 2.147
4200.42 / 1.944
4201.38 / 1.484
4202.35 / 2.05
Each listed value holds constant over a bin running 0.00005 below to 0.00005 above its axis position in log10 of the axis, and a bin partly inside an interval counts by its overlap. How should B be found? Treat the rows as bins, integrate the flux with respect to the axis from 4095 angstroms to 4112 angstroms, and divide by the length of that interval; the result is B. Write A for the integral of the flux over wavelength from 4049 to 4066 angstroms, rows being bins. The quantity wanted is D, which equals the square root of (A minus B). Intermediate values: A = 32.8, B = 1.65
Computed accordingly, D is 5.58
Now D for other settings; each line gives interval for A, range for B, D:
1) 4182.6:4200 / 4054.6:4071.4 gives 5.82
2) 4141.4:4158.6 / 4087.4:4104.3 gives 5.73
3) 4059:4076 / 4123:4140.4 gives 5.60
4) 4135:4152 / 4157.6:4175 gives 5.76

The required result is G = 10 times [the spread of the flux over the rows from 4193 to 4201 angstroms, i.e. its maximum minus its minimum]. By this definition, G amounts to 6.3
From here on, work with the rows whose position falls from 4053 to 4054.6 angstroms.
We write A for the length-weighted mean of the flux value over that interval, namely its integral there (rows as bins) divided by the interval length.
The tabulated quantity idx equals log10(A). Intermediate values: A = 1.72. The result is 0.23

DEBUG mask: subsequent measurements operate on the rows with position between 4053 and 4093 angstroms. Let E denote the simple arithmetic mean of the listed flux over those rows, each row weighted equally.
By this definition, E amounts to 1.96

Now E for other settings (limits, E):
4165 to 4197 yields 2.13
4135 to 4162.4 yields 2.08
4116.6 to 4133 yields 2.01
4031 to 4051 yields 2.10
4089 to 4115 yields 1.80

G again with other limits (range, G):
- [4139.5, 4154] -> 10.0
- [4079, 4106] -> 15.6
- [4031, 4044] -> 10.8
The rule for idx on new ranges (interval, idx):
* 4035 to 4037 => 0.35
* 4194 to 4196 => 0.23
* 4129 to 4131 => 0.27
